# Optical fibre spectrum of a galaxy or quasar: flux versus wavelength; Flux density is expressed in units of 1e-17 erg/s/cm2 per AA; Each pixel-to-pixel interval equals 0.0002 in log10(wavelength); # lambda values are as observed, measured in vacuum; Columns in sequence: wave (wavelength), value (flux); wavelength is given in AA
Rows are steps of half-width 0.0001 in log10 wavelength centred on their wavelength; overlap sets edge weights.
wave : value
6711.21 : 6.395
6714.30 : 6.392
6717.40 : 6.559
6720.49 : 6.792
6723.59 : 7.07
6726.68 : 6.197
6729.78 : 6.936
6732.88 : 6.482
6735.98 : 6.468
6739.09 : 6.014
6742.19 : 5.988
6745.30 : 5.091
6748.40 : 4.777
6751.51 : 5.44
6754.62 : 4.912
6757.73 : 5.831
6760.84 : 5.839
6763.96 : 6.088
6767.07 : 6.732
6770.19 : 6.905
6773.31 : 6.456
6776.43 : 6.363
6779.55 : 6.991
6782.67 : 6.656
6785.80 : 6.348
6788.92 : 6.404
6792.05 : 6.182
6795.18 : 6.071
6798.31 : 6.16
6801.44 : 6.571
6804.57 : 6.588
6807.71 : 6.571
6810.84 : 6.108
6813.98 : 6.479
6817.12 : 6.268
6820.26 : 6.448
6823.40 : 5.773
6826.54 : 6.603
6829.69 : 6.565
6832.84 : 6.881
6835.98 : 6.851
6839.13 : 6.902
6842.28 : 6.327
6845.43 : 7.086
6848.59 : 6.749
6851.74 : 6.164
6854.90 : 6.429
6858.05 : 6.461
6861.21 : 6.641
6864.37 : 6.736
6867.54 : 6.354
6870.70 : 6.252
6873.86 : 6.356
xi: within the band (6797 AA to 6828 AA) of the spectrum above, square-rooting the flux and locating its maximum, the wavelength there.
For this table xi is 6826.54 AA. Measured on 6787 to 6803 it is 6801.44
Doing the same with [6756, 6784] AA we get 6779.55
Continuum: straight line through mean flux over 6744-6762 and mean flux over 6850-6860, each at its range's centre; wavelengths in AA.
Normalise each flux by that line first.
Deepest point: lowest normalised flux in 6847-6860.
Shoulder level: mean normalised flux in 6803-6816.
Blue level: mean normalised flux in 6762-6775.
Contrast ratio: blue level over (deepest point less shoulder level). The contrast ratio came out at -10.1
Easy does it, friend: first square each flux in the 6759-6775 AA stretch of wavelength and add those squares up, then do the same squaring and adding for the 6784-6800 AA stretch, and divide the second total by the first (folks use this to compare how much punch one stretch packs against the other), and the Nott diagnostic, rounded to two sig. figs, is 0.94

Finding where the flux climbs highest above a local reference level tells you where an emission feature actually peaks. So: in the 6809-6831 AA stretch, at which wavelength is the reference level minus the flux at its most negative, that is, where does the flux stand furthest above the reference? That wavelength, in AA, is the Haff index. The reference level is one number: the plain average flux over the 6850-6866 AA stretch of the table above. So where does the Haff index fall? 6826.54 AA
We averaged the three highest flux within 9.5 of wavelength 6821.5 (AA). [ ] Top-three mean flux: 6.55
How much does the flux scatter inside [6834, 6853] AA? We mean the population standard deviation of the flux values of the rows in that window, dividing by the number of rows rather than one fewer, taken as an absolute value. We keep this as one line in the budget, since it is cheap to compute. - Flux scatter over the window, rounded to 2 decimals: 0.33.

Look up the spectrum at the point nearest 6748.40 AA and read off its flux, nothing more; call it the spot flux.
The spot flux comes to 4.777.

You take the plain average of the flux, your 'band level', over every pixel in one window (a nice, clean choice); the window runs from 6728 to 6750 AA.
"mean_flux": 5.97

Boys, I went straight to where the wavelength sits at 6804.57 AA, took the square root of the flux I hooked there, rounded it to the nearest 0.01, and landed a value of 2.57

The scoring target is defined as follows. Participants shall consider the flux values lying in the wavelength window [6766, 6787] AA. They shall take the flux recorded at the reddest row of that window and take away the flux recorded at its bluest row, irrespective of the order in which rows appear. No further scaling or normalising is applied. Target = -0.4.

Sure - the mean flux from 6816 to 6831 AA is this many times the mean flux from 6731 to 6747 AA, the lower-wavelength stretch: 1.05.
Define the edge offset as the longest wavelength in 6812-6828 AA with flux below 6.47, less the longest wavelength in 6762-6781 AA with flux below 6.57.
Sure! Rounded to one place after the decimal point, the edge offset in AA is 47.0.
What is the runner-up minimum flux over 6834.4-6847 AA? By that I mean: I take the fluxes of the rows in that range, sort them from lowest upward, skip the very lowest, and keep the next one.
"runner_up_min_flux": 6.851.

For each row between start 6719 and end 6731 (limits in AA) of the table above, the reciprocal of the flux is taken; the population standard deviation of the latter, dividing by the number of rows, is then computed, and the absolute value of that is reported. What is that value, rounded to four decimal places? 0.0077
